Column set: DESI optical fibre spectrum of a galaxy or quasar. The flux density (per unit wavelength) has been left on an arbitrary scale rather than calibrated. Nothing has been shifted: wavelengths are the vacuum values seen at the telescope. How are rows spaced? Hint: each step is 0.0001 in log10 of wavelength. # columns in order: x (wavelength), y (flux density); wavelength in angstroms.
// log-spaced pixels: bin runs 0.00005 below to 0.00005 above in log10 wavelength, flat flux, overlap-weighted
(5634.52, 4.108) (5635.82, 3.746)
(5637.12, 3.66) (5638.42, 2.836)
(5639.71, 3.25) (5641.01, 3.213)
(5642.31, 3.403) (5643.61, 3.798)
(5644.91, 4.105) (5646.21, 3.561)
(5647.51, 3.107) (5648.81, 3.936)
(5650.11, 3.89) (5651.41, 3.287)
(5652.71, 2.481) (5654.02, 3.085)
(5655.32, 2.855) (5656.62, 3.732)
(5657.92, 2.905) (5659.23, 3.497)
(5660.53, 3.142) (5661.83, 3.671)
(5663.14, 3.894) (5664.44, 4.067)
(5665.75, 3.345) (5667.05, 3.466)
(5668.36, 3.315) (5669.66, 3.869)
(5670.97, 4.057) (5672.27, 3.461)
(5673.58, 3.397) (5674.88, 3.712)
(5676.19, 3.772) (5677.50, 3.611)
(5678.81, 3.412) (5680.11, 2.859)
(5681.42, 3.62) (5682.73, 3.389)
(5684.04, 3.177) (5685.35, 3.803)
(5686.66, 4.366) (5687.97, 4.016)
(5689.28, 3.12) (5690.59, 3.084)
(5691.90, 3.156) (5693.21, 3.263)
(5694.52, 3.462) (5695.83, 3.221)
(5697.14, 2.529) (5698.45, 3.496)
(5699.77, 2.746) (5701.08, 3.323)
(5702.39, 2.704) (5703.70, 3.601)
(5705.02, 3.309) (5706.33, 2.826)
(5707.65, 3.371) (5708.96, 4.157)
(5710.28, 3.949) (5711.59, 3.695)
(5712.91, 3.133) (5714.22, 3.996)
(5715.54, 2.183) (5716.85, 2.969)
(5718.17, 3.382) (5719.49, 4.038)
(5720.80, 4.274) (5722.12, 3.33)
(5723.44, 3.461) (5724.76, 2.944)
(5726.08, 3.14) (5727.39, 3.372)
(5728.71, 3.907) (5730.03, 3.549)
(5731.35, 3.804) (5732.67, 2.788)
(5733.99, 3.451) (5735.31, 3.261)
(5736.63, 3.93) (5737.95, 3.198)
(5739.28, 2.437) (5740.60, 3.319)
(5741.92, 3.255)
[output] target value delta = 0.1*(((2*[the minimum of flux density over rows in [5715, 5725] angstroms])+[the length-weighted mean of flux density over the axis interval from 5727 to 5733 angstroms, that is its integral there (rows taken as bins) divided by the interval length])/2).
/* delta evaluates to 0.395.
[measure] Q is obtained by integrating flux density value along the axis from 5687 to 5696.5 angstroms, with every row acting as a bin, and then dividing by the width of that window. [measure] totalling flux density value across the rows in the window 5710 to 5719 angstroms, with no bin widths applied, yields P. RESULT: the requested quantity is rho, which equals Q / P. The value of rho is 0.144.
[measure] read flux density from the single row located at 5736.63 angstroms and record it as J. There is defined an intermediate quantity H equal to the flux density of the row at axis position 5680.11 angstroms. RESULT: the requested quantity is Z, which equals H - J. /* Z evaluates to -1.1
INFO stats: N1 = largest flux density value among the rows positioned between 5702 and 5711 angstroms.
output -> 4.157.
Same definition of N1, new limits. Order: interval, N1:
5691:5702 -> 3.496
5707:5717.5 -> 4.157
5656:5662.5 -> 3.732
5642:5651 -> 4.105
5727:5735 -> 3.907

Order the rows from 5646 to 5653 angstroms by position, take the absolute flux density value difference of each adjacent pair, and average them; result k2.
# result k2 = 0.55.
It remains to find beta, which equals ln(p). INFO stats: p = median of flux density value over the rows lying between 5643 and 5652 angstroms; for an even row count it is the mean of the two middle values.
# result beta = 1.33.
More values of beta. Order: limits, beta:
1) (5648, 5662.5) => 1.19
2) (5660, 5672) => 1.30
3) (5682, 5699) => 1.18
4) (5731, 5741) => 1.19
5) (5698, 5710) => 1.20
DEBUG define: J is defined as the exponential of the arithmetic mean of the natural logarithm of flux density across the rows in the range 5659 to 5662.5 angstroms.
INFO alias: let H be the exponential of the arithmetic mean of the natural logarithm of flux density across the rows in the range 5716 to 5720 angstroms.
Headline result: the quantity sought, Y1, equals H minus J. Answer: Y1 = 0.0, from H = 3.4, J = 3.4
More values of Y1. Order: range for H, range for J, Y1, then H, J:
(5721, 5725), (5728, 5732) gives -0.5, 3.2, 3.8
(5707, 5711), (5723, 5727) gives 0.6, 3.8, 3.2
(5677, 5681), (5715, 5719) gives 0.5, 3.3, 2.8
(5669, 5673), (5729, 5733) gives 0.4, 3.8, 3.4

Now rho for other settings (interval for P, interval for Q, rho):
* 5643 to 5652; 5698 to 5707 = 0.122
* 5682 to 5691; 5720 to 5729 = 0.140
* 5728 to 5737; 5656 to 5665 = 0.144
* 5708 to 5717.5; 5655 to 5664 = 0.142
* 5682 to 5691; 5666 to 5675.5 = 0.144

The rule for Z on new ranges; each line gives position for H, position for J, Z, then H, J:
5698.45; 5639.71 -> 0.2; 3.496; 3.25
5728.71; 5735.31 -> 0.6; 3.907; 3.261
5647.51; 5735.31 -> -0.2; 3.107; 3.261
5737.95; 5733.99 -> -0.3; 3.198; 3.451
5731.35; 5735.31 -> 0.5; 3.804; 3.261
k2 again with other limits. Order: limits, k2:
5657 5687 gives 0.36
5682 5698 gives 0.36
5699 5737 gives 0.56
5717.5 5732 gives 0.41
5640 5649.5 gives 0.45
